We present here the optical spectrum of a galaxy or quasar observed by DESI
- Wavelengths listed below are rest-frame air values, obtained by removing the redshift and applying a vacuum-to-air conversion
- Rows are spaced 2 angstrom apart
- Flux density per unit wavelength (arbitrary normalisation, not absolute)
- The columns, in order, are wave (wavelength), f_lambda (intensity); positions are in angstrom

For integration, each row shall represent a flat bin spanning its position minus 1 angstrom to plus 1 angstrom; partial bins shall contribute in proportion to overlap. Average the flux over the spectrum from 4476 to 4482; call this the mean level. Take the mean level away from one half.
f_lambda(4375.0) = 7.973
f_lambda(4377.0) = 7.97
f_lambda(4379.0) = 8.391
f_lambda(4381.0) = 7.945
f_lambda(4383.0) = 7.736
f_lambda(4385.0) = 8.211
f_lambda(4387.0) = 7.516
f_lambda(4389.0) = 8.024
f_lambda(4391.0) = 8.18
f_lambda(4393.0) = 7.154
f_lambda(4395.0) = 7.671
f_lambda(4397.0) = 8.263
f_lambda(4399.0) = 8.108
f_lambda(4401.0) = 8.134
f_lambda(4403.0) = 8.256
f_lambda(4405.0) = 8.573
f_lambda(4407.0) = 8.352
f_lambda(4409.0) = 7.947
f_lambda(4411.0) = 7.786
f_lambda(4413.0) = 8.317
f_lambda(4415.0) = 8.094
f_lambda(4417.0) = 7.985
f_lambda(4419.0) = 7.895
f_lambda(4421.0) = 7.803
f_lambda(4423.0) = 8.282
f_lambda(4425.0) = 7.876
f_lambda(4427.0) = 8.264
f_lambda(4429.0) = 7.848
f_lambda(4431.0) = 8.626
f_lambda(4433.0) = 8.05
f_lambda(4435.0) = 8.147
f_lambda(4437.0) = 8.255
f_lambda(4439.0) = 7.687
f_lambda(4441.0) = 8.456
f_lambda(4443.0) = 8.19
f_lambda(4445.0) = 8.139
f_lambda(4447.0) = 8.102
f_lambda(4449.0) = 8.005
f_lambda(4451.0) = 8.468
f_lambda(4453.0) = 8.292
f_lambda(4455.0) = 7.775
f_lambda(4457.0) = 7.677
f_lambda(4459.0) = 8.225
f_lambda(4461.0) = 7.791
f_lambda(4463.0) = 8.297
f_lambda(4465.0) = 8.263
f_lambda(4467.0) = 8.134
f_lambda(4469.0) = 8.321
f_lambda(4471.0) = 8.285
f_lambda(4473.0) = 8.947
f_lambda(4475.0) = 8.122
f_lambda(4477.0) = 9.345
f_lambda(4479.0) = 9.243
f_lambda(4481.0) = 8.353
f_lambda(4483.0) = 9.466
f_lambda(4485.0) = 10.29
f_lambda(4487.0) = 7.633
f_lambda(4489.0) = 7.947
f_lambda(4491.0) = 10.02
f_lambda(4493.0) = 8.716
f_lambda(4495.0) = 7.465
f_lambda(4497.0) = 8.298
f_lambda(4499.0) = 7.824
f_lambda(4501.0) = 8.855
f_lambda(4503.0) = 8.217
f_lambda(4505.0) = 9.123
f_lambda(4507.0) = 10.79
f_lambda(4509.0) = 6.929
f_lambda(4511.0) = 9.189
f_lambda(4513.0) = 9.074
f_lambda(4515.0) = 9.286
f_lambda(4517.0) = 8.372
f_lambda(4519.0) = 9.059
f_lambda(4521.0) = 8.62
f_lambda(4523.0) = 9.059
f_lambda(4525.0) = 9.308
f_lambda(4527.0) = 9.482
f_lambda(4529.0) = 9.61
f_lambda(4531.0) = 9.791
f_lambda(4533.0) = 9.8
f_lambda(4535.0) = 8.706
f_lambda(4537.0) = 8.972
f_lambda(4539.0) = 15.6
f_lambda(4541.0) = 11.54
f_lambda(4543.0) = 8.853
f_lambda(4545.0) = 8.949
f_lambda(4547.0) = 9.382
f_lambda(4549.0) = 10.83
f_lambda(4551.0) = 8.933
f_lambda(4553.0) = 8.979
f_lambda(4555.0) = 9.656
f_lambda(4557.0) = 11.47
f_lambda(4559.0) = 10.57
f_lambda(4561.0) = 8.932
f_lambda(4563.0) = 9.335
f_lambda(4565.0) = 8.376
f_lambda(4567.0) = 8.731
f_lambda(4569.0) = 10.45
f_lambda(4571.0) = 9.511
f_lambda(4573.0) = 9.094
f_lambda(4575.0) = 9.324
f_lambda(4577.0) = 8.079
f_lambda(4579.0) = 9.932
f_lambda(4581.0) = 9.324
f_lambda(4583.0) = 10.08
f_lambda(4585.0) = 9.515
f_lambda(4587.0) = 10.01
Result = -8.5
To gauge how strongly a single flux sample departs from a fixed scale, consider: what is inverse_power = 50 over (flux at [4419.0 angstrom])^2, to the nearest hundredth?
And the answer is 0.80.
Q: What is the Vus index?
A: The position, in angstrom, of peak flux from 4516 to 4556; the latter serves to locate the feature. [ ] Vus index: 4539.0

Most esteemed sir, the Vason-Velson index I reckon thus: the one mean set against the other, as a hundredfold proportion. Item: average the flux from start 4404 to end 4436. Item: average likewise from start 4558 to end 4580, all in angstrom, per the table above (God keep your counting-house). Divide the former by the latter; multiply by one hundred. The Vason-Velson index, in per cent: 87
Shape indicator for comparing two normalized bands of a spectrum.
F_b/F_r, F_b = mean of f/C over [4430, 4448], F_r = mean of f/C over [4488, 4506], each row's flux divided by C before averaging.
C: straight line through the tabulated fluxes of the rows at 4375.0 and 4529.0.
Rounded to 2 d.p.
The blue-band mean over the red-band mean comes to 1.03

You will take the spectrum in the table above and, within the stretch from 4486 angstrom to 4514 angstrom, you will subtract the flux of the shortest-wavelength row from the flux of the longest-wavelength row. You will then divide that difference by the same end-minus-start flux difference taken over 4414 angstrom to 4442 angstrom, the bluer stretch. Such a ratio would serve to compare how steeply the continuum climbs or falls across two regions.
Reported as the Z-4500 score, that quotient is 3.98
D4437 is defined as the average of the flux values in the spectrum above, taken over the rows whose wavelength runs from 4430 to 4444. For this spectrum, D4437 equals 8.2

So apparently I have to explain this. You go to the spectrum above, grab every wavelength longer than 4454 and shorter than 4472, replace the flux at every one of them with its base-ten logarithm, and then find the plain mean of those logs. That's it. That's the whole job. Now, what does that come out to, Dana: 0.91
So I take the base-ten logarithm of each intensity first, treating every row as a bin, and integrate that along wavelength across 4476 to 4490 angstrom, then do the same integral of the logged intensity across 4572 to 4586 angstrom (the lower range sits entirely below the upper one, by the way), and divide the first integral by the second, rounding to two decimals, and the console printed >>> 0.98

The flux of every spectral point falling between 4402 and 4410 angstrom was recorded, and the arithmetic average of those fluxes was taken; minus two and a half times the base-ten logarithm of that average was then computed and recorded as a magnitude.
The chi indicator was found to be -2.30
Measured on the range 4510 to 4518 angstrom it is -2.38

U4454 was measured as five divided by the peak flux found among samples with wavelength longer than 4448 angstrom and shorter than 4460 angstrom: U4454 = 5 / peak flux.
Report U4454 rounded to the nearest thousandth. 0.590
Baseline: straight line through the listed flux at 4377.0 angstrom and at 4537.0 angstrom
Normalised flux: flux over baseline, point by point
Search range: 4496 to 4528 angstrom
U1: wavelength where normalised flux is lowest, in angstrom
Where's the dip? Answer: 4509.0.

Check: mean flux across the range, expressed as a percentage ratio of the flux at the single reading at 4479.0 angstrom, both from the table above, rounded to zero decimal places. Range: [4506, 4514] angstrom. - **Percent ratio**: 97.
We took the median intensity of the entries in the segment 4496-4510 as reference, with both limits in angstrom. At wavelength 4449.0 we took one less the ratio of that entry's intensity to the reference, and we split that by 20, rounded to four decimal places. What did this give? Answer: 0.0018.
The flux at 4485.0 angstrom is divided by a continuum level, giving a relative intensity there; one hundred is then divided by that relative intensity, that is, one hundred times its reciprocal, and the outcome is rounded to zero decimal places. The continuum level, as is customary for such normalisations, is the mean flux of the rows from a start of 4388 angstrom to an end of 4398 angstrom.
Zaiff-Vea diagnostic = 76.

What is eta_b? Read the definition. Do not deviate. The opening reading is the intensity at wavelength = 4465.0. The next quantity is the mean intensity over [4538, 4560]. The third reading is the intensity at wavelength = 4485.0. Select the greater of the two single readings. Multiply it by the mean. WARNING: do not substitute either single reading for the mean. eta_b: 107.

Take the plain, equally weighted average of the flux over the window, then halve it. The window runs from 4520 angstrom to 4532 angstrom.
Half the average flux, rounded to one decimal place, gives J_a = 4.7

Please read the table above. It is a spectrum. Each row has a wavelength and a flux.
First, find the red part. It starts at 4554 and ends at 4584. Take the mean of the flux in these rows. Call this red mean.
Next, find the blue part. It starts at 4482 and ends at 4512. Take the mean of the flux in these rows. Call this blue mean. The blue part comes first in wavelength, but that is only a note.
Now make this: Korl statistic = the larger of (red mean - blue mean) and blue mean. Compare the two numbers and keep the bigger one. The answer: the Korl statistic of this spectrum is 8.72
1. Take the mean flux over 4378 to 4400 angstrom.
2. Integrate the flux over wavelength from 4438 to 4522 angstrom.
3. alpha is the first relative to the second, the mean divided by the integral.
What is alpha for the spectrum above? 0.01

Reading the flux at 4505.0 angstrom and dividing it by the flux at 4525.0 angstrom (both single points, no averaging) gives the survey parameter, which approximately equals 0.98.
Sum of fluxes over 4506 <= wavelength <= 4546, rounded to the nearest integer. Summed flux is 191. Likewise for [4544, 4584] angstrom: 190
